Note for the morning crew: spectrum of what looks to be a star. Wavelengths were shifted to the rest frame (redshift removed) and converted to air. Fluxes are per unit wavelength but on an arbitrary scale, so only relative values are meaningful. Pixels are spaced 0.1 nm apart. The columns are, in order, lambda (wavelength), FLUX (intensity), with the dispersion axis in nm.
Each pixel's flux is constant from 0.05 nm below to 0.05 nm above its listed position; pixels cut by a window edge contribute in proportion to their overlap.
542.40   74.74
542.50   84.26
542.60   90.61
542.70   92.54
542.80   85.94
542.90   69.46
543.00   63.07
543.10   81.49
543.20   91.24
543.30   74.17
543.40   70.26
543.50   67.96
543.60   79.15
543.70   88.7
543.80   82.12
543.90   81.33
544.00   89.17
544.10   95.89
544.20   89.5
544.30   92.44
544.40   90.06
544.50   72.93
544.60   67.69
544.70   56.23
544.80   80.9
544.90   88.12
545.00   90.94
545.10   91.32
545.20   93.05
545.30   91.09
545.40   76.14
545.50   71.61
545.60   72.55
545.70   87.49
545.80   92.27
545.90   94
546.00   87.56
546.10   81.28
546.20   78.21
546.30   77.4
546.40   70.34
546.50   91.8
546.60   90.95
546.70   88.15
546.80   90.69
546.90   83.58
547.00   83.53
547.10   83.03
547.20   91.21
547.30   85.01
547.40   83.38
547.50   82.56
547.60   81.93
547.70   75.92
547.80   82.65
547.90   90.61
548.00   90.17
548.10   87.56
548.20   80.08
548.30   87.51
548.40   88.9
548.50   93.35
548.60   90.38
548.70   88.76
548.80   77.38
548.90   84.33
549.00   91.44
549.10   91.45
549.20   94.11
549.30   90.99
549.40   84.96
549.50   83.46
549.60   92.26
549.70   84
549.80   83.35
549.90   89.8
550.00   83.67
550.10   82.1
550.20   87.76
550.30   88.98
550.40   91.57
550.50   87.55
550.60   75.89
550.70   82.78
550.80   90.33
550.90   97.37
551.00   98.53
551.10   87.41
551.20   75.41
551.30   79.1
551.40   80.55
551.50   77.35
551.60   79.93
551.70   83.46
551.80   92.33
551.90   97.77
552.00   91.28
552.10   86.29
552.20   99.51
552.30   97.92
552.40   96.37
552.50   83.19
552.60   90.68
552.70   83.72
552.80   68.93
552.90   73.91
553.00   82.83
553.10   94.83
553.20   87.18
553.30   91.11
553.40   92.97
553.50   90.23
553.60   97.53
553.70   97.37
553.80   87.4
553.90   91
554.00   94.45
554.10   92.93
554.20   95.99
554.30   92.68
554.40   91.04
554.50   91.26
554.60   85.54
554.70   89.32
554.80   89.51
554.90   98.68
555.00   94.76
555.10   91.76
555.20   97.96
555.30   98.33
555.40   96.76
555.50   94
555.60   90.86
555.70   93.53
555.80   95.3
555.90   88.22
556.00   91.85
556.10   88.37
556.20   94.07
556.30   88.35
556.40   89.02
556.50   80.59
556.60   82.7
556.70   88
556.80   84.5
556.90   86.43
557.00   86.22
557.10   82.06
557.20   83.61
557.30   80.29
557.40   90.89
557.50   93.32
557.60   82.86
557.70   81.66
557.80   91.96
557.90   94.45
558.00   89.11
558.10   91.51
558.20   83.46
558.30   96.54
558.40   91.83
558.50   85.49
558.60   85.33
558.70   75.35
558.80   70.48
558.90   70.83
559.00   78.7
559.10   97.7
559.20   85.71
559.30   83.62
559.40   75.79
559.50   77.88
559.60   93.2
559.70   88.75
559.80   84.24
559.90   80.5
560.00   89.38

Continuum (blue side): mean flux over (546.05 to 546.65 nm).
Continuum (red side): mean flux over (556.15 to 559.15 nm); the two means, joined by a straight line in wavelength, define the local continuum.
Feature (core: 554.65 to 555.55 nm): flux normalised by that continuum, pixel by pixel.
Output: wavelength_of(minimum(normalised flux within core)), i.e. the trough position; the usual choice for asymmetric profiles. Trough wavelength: 554.70 nm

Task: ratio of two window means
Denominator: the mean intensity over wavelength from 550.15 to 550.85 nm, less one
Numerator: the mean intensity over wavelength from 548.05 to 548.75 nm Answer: 1.03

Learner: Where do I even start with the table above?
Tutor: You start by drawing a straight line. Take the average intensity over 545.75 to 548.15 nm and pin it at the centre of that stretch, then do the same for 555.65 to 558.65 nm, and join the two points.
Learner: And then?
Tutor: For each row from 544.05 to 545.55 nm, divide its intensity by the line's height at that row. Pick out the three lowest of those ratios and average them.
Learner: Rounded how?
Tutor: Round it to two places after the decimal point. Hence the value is 0.77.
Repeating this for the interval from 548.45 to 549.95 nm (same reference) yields 0.95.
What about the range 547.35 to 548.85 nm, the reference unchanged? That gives 0.91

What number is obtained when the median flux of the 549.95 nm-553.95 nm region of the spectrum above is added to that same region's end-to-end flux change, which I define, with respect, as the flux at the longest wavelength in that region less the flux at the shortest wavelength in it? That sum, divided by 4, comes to 23.7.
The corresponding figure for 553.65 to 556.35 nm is 20.9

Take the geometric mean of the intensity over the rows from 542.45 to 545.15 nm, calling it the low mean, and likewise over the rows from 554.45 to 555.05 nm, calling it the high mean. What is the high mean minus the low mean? 10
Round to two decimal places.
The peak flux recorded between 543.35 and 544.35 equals 95.89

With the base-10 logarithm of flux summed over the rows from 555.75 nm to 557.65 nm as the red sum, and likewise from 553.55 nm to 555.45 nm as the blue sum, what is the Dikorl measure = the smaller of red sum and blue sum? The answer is 36.9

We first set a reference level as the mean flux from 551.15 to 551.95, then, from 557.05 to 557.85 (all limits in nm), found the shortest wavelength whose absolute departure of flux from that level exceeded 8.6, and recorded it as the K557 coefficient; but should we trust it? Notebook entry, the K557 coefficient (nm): 557.50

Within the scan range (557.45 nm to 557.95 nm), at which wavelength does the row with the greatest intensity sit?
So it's 557.90 nm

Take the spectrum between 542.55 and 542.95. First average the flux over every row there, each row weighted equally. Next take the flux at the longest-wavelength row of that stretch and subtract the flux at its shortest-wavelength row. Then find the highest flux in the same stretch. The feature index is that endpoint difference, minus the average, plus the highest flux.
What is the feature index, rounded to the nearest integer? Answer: -13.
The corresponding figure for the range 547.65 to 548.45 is 18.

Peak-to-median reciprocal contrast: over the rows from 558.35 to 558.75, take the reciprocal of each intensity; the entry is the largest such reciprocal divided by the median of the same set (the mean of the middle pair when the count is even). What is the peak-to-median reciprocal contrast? 1.13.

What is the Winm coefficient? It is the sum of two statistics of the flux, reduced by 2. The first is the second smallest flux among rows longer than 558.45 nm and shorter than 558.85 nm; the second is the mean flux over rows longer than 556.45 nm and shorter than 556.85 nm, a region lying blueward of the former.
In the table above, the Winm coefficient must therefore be 157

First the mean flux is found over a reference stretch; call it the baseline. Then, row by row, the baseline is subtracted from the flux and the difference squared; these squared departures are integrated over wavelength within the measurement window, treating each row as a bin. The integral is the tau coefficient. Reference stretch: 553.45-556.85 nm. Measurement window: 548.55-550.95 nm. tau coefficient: 106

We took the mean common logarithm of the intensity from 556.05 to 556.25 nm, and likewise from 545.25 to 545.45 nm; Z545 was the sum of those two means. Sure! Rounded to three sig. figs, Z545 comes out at 3.88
